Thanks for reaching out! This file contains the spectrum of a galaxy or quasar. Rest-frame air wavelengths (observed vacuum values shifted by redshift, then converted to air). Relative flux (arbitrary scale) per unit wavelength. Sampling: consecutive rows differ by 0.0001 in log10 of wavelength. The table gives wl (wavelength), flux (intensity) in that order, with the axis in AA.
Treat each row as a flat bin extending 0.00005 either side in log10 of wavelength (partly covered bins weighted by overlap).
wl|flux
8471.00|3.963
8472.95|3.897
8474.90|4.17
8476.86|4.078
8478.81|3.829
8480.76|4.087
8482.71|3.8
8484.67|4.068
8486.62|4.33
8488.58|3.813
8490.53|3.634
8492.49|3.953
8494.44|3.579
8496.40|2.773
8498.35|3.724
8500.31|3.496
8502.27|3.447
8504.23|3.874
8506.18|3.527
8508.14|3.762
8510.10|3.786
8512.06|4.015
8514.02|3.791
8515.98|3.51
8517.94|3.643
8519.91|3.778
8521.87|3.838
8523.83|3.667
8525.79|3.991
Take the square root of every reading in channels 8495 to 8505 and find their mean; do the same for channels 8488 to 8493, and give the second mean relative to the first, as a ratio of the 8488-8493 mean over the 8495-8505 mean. 1.05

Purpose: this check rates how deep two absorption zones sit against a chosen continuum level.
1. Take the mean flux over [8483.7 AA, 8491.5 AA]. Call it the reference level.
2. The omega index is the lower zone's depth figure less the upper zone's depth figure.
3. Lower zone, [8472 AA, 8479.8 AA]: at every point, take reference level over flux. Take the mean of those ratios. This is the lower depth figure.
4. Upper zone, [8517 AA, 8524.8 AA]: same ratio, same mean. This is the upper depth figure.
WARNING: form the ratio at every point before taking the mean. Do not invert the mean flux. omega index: -0.07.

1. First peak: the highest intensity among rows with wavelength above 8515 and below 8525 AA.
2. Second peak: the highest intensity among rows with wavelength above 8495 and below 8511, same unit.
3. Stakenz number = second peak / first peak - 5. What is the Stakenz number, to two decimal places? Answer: -3.99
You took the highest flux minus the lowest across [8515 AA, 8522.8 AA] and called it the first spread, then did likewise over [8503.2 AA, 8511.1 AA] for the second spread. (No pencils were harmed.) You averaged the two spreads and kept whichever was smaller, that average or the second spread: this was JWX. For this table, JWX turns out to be 0.34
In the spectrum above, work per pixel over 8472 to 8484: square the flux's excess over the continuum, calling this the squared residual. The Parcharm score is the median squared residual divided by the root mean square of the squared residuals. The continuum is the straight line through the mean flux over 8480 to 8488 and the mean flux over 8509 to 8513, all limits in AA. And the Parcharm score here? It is 0.6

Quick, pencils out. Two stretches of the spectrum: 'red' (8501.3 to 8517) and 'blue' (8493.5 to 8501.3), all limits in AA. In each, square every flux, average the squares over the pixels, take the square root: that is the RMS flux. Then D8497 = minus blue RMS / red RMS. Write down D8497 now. -0.92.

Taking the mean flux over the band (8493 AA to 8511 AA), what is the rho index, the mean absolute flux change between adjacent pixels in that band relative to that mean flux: 0.108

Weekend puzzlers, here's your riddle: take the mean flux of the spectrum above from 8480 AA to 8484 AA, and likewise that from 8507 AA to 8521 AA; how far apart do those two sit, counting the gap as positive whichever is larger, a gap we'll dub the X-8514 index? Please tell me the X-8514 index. 0.19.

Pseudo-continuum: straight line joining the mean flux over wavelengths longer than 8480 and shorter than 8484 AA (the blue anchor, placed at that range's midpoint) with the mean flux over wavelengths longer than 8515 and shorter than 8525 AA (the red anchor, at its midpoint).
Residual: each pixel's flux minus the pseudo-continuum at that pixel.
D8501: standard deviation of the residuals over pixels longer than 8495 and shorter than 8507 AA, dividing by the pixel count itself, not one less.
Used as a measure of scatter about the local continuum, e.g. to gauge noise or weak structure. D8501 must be 0.36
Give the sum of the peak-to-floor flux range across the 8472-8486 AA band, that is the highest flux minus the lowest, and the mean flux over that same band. 4.4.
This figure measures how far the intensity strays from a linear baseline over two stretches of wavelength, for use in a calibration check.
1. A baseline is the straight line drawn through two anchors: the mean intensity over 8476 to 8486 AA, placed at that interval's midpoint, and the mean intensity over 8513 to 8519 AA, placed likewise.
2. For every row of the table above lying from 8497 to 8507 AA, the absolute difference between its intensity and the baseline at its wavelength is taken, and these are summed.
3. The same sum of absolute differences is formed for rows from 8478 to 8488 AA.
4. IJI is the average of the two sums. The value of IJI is 1.01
